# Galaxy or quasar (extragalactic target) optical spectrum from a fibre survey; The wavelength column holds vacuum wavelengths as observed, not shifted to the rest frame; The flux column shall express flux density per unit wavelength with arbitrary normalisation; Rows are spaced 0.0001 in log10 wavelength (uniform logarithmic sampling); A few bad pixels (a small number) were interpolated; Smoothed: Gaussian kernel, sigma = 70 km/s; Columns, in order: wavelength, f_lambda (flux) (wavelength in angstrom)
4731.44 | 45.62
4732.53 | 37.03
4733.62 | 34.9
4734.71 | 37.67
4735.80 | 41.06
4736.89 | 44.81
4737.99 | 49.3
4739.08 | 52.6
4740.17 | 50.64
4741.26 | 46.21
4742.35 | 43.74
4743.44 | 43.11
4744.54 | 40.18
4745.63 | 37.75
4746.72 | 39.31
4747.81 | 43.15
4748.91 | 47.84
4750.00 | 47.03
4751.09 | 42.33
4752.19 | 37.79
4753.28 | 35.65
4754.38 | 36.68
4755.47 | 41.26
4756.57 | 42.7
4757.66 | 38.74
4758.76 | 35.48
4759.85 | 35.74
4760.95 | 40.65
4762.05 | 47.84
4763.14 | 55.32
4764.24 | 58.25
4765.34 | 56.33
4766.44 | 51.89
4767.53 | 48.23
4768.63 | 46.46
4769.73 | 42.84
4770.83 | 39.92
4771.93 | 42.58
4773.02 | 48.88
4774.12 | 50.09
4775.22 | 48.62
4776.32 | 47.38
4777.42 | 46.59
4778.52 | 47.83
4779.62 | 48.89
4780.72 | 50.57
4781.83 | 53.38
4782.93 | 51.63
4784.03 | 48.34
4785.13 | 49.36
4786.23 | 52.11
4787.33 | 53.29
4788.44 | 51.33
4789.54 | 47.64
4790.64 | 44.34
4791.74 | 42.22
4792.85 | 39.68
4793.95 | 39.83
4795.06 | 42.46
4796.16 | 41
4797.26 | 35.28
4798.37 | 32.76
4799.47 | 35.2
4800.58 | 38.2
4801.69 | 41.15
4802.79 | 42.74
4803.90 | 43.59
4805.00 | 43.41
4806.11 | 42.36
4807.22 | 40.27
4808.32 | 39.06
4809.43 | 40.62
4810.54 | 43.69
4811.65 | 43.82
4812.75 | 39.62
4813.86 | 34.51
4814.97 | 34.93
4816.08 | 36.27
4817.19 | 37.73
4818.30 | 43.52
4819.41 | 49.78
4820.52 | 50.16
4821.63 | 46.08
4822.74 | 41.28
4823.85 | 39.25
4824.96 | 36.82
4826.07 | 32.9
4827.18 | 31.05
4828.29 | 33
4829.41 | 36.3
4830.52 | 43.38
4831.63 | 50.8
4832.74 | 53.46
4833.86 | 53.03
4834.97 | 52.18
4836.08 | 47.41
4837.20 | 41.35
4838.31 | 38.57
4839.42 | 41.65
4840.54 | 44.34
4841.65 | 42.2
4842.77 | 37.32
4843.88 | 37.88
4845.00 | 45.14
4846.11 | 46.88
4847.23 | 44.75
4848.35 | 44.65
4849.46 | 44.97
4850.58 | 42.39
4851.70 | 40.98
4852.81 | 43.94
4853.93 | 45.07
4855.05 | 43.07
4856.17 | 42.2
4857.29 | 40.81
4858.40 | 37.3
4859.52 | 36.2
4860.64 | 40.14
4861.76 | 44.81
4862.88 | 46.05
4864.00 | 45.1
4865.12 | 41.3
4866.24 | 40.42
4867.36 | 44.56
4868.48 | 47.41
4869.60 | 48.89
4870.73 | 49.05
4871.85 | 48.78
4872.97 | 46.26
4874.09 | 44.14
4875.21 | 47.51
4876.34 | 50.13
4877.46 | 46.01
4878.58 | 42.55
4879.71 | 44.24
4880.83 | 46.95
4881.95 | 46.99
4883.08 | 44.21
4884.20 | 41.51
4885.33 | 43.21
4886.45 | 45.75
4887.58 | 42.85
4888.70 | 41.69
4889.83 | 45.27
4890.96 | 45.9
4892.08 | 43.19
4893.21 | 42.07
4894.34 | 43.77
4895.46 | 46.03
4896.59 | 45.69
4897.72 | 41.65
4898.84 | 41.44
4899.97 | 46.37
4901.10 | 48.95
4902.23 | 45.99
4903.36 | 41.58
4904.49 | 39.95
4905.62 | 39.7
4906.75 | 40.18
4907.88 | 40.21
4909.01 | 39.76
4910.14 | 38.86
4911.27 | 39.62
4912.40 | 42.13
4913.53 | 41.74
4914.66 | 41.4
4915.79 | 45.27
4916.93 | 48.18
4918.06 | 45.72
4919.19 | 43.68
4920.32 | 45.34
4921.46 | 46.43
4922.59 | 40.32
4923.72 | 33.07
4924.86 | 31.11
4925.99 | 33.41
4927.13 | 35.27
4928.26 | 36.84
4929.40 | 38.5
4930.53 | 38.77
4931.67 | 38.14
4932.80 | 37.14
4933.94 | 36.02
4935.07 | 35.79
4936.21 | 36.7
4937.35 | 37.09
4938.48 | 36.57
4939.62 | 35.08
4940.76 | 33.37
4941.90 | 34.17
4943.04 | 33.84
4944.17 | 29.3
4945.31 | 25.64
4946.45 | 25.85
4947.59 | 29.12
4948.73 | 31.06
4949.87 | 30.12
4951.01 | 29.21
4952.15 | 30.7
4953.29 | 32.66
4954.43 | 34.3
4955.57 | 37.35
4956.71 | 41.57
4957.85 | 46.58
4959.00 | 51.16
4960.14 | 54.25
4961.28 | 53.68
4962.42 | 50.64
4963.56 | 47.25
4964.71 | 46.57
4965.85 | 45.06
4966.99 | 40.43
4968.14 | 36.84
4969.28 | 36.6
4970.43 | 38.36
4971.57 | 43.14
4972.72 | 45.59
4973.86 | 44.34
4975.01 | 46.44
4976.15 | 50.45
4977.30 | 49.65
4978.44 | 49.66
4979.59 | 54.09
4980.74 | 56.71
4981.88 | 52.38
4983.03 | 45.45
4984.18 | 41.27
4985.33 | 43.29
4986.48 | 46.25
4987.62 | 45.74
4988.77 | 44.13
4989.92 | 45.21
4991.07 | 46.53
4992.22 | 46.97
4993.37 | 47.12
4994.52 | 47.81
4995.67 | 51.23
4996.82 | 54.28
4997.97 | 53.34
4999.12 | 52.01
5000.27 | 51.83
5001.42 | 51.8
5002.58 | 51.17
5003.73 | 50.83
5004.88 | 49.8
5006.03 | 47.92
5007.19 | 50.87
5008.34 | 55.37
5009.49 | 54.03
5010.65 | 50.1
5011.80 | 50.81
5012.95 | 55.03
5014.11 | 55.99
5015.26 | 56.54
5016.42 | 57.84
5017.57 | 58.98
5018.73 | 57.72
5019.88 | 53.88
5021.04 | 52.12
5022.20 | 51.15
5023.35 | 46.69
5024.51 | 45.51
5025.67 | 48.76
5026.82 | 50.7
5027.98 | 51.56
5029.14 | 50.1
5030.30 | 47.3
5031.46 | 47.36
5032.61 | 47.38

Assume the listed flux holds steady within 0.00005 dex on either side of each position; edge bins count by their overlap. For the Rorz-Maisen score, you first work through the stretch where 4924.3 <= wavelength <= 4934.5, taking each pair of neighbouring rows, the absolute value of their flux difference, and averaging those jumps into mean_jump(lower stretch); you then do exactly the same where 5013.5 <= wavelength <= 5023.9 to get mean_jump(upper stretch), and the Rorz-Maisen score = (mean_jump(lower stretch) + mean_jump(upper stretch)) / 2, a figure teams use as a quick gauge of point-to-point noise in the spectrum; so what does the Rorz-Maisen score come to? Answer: 1.6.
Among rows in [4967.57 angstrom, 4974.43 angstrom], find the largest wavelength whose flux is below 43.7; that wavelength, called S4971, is 4971.57 angstrom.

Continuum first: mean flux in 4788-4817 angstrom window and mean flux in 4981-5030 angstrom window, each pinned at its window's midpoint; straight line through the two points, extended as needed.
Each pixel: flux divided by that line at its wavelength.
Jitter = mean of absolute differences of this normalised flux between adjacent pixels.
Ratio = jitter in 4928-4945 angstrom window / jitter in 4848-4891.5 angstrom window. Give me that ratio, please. 0.48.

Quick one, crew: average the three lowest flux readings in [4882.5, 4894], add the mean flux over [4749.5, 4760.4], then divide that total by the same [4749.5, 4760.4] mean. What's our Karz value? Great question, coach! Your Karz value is 2.06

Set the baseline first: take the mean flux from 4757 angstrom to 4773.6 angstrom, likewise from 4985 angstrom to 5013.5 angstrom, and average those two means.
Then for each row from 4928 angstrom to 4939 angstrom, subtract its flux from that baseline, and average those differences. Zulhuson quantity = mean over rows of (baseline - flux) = 10.7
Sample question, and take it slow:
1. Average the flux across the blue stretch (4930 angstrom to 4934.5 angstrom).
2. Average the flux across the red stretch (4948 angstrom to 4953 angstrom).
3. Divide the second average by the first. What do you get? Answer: 0.81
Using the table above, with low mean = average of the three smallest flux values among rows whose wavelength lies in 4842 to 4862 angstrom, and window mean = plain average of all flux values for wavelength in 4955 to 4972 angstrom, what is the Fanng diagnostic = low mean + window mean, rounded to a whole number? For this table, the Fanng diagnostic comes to 82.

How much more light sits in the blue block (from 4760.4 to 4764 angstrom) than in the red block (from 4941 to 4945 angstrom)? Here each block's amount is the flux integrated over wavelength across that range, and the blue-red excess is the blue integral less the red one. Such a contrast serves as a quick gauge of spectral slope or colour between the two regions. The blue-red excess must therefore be 47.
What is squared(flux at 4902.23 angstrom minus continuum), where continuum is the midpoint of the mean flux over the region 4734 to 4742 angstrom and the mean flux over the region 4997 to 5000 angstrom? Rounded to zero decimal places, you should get 11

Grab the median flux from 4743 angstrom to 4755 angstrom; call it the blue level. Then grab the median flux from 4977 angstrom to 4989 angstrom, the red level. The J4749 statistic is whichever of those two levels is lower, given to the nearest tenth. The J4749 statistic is 40.2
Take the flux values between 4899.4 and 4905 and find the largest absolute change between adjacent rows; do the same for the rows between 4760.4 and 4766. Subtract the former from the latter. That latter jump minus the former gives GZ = 3.1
